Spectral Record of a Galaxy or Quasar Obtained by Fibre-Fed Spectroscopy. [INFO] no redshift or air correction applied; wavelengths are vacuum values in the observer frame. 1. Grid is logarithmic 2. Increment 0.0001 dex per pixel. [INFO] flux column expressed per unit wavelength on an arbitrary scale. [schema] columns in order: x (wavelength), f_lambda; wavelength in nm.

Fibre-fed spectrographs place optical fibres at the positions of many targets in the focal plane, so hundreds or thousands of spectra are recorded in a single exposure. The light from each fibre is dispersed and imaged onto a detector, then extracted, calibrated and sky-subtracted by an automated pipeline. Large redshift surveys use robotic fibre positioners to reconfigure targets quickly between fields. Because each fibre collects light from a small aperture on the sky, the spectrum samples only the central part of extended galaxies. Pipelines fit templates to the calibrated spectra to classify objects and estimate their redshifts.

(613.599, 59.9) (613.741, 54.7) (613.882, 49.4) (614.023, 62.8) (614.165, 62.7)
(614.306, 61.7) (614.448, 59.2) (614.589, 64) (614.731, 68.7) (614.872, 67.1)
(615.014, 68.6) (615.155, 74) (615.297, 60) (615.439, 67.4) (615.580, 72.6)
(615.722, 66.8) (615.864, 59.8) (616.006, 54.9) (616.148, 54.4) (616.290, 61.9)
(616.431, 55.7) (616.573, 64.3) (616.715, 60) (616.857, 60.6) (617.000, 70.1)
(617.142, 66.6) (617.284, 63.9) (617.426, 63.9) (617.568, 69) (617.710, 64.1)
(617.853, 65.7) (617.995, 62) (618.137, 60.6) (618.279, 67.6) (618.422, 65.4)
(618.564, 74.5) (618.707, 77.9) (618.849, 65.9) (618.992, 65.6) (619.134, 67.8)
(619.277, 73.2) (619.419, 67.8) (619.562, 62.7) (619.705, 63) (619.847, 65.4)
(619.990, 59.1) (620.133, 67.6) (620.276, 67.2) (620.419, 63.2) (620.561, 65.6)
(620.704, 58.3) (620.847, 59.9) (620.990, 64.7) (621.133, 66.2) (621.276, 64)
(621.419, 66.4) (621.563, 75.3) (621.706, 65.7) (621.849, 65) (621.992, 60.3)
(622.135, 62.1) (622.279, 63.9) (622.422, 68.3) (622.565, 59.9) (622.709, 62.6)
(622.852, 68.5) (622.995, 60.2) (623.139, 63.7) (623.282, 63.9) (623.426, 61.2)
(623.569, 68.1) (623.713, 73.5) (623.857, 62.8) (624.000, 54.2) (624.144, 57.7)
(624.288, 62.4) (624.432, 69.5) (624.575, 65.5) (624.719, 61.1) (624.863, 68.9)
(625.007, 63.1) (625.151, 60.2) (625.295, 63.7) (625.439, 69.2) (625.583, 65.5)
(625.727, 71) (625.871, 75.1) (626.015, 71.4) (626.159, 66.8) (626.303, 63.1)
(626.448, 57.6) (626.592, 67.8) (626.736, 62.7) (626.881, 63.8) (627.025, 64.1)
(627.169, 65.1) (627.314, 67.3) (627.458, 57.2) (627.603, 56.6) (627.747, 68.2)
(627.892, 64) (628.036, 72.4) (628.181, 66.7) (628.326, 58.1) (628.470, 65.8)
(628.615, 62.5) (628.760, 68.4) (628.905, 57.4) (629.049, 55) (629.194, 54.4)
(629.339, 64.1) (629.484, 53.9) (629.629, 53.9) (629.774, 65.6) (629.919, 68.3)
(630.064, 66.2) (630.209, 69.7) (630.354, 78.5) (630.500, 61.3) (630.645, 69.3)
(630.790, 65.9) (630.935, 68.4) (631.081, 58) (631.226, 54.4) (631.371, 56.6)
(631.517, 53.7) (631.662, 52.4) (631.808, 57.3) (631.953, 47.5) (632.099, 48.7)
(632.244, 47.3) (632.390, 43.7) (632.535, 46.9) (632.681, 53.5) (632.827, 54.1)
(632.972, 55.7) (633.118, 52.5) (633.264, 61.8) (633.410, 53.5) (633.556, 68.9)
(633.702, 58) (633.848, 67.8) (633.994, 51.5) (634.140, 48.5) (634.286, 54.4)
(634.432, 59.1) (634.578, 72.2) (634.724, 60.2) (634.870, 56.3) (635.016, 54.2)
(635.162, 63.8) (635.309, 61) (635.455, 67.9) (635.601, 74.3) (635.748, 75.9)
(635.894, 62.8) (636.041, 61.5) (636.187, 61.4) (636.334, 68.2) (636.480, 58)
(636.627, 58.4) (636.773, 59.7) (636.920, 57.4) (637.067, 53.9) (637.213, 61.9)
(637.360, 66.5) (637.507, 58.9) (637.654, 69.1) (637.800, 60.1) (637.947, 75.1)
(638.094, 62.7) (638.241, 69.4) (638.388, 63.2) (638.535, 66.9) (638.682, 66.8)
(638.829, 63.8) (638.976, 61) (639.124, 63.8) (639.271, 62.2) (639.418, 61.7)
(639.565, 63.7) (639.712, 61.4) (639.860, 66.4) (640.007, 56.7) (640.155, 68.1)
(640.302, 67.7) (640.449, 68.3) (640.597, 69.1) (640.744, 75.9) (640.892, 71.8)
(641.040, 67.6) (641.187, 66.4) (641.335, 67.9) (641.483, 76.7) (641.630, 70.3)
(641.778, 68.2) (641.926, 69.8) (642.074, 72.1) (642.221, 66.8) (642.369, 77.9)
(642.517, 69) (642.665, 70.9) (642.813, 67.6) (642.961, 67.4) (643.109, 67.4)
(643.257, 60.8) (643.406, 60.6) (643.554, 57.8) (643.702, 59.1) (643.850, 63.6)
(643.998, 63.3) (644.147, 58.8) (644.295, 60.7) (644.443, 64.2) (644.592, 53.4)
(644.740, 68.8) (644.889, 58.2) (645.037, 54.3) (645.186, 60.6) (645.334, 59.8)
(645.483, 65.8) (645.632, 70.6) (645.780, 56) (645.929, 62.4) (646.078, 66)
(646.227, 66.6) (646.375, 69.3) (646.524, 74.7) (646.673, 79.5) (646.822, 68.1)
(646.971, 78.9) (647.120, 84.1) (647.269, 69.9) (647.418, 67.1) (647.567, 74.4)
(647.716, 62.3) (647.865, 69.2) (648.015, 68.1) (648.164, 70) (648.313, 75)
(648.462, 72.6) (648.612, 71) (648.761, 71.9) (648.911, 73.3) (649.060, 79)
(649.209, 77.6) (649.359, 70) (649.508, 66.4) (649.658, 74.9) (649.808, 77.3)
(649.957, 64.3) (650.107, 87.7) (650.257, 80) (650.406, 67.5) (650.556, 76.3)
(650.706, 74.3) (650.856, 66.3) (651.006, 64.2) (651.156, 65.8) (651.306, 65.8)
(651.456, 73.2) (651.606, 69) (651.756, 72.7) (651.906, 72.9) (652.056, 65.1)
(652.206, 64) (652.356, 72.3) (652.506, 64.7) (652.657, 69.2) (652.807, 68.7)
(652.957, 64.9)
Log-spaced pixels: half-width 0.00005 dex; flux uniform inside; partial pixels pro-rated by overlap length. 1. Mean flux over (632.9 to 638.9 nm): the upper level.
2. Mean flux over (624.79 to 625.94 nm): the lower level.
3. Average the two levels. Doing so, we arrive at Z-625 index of 65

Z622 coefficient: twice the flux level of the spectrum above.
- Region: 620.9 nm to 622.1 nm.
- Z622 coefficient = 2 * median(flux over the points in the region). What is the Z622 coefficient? 131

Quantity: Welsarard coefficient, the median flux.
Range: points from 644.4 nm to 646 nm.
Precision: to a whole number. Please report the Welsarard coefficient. 61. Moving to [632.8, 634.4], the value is 54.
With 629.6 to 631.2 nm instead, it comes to 66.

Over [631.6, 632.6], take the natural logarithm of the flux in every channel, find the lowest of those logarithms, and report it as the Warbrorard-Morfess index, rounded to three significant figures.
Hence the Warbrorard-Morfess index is 3.78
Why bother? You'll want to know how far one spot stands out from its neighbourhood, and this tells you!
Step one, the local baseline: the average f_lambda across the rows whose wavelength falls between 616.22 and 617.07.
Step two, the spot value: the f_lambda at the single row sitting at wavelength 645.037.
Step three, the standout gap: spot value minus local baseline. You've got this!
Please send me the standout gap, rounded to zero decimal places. -8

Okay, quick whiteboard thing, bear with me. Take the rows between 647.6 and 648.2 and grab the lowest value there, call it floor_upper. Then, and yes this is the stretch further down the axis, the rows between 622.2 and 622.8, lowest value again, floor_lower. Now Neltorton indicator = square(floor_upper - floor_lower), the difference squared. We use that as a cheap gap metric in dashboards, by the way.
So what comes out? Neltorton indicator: 5.8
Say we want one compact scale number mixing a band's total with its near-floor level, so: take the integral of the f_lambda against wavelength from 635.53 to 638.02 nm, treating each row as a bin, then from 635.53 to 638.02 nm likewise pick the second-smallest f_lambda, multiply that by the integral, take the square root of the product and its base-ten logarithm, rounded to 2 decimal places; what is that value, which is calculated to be 1.98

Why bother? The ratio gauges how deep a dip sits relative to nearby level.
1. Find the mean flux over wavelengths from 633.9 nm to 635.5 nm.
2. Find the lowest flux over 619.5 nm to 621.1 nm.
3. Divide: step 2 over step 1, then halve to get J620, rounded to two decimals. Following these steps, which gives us 0.49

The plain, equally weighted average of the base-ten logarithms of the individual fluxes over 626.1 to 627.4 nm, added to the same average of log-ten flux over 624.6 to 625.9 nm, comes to 3.63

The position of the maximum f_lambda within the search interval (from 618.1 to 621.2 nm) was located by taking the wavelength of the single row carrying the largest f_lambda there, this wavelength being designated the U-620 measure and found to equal 618.707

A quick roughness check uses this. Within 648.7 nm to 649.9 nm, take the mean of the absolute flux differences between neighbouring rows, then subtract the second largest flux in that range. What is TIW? -73.2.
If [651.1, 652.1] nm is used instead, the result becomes -69.0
